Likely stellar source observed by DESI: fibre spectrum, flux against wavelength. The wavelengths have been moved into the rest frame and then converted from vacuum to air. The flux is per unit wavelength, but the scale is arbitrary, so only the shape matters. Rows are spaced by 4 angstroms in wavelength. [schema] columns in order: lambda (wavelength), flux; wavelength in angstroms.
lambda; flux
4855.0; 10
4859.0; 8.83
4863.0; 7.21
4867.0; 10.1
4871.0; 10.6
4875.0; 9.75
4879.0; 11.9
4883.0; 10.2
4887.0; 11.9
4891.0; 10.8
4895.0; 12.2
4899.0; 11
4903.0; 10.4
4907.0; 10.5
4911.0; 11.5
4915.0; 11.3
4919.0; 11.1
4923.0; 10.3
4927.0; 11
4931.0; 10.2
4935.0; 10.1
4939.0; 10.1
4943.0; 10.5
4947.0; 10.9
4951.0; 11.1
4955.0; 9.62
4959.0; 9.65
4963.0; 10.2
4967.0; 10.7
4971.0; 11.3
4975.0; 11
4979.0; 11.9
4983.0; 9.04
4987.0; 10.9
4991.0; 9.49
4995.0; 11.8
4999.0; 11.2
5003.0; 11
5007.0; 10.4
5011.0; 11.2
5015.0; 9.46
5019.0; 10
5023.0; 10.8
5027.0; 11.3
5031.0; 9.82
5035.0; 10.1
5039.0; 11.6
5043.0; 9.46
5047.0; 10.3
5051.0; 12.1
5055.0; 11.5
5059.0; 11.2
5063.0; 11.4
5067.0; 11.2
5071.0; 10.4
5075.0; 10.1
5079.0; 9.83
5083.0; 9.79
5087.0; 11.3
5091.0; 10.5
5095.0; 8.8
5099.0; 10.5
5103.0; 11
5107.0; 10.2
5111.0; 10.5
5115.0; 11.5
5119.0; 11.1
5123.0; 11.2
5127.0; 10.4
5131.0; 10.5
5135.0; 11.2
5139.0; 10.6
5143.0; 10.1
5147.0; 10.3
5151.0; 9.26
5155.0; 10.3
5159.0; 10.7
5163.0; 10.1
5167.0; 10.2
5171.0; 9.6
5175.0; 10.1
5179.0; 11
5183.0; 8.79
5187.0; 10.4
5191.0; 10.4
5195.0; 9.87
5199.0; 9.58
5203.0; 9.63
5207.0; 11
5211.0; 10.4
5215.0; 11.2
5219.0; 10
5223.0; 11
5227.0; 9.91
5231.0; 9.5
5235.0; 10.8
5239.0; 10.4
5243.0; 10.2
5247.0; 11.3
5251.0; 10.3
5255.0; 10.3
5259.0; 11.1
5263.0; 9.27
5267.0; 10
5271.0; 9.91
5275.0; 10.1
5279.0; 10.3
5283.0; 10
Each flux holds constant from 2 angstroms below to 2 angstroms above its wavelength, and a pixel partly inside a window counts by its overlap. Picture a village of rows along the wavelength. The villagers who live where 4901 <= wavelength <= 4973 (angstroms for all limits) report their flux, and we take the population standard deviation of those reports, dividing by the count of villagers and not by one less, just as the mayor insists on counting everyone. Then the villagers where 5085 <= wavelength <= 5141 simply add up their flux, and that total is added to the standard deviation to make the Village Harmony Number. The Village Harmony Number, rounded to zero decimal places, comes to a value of 150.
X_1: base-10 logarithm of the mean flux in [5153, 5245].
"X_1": 1.01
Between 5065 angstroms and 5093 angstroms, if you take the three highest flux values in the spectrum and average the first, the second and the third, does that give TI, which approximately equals 11.0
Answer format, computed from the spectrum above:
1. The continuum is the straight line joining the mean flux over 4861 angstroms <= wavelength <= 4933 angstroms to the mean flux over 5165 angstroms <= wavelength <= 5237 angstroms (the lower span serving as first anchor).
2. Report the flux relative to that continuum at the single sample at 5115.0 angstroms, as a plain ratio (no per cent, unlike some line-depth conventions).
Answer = 1.11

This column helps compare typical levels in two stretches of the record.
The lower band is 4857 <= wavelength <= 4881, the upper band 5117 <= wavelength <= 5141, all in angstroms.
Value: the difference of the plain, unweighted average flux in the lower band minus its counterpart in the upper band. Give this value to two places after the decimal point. -1.10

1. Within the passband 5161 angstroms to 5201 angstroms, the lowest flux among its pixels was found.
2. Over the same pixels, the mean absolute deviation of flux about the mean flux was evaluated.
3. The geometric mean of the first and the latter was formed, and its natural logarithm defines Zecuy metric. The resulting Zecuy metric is 0.67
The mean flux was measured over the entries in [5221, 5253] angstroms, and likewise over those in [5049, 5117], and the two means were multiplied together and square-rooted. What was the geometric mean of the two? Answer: 10.56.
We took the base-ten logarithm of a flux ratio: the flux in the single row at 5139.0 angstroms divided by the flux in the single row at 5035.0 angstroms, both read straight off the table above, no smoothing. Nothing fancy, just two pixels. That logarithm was 0.02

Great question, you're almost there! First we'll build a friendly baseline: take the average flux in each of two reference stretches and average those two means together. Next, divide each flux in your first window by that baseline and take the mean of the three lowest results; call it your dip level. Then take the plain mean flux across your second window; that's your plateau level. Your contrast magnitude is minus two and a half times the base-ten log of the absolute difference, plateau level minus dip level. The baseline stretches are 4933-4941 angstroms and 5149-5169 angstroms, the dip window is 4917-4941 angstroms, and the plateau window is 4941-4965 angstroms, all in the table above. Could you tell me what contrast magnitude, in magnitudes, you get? -2.42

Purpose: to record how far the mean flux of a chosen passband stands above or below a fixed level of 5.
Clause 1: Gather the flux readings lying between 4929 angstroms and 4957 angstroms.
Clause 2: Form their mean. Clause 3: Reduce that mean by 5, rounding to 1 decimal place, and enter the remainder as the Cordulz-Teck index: 5.4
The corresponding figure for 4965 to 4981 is 6.2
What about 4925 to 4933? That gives 5.6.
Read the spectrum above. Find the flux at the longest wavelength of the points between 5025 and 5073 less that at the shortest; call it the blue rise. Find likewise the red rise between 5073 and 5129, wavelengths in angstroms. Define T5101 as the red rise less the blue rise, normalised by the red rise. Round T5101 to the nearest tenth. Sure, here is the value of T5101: 4.0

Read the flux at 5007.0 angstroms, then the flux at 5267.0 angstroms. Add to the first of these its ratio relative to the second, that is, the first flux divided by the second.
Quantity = 11.4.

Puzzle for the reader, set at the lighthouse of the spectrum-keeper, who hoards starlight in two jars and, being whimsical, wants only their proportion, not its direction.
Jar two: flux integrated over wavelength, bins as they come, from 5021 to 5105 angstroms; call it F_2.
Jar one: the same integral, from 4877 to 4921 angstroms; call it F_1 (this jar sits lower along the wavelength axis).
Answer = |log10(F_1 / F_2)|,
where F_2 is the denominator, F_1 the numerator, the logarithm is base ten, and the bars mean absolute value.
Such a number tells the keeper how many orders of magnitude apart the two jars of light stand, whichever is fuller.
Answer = 0.26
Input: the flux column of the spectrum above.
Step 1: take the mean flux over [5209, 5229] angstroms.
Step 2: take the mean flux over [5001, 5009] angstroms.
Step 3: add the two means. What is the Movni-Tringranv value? 21.2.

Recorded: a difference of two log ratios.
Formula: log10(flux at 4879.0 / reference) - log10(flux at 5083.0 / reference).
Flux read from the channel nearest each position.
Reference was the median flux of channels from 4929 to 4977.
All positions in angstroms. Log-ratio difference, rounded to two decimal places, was 0.08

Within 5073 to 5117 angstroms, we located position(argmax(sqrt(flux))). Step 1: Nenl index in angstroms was 5115.0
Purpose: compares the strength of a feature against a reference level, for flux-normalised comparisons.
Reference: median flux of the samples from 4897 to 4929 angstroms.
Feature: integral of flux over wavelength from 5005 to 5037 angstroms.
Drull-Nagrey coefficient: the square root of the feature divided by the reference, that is 5.50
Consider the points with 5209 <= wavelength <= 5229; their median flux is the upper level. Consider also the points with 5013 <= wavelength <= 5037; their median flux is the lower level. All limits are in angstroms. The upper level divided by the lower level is 1.03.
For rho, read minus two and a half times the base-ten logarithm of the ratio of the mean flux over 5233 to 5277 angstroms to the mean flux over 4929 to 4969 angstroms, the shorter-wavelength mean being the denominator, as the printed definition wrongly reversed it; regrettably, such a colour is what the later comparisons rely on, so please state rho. -0.003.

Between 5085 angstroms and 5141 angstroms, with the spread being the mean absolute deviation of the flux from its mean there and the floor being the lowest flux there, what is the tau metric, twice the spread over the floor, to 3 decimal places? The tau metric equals 0.108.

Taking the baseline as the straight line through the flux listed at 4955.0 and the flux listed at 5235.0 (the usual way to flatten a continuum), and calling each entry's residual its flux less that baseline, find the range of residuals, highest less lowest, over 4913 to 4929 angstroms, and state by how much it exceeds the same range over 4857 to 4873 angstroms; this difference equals -2.3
